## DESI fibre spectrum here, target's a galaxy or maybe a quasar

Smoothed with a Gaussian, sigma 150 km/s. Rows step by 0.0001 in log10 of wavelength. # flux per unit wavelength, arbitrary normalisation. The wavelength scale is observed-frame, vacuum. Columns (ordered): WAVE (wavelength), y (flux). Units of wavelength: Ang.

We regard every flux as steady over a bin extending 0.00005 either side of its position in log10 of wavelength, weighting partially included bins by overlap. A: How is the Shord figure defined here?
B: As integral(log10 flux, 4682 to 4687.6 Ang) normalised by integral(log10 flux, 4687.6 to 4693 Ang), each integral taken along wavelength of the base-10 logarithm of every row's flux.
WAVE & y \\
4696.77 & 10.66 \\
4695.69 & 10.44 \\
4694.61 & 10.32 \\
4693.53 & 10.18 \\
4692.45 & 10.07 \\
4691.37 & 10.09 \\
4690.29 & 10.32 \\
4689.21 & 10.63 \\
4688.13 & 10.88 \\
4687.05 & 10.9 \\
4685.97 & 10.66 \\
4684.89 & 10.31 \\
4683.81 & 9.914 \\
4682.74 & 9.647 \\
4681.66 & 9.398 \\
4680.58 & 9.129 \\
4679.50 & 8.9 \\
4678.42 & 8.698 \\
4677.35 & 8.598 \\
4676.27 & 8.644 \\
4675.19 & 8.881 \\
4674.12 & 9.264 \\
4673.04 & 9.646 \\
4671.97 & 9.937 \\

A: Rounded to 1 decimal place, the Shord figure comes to 1.0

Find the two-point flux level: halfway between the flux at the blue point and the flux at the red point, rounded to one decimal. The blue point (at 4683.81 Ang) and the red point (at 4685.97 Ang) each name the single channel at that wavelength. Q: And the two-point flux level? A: 10.3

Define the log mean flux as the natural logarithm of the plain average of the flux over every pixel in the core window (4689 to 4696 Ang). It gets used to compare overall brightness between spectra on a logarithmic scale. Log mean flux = 2.33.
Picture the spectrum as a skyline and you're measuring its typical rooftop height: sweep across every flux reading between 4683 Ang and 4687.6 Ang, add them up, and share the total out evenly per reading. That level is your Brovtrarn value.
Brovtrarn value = 10.4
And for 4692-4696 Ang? 10.3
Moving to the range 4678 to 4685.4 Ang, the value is 9.4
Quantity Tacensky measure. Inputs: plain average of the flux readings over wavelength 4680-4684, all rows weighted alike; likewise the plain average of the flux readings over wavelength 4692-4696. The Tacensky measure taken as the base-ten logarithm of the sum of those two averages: 1.30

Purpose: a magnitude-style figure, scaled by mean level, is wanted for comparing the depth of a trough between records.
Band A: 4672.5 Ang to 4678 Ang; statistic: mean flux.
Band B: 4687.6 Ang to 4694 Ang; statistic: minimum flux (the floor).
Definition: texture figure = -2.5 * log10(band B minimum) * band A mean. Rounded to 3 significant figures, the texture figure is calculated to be -22.6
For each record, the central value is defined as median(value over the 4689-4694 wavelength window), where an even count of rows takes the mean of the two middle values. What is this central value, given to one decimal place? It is 10.2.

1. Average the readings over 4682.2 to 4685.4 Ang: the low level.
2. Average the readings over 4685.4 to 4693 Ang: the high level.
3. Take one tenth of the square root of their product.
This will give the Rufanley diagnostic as 1.02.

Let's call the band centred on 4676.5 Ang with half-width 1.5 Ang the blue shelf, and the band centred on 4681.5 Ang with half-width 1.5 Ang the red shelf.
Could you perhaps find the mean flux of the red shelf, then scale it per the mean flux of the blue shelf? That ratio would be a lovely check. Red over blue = 1.08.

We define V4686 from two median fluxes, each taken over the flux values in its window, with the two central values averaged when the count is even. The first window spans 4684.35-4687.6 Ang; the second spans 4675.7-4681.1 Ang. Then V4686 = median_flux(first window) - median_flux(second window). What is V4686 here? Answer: 2.0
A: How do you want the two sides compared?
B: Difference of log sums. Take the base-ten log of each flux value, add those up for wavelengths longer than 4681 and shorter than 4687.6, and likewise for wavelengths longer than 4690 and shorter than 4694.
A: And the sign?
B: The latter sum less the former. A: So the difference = -2.0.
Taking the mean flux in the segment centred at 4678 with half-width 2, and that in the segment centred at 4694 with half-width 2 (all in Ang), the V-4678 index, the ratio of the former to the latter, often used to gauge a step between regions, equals 0.85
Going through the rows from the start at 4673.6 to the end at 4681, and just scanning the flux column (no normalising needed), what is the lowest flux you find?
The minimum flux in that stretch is 8.598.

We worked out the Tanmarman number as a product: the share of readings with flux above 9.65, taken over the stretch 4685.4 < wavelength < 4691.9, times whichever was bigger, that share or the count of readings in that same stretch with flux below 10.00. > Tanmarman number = 1.0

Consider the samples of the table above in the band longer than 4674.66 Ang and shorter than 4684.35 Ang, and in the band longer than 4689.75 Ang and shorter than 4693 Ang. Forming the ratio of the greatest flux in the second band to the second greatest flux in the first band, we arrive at 1.07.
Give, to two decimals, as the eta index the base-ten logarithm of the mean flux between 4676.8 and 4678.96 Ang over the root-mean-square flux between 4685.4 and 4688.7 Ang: -0.10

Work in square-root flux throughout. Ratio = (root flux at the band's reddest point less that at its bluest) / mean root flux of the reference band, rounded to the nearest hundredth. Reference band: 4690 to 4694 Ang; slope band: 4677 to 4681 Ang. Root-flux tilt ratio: 0.03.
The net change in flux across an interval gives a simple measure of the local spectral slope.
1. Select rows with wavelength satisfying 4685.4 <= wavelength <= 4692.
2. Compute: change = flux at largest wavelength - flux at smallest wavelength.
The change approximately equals -0.6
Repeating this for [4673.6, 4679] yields -0.6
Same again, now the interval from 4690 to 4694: -0.1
